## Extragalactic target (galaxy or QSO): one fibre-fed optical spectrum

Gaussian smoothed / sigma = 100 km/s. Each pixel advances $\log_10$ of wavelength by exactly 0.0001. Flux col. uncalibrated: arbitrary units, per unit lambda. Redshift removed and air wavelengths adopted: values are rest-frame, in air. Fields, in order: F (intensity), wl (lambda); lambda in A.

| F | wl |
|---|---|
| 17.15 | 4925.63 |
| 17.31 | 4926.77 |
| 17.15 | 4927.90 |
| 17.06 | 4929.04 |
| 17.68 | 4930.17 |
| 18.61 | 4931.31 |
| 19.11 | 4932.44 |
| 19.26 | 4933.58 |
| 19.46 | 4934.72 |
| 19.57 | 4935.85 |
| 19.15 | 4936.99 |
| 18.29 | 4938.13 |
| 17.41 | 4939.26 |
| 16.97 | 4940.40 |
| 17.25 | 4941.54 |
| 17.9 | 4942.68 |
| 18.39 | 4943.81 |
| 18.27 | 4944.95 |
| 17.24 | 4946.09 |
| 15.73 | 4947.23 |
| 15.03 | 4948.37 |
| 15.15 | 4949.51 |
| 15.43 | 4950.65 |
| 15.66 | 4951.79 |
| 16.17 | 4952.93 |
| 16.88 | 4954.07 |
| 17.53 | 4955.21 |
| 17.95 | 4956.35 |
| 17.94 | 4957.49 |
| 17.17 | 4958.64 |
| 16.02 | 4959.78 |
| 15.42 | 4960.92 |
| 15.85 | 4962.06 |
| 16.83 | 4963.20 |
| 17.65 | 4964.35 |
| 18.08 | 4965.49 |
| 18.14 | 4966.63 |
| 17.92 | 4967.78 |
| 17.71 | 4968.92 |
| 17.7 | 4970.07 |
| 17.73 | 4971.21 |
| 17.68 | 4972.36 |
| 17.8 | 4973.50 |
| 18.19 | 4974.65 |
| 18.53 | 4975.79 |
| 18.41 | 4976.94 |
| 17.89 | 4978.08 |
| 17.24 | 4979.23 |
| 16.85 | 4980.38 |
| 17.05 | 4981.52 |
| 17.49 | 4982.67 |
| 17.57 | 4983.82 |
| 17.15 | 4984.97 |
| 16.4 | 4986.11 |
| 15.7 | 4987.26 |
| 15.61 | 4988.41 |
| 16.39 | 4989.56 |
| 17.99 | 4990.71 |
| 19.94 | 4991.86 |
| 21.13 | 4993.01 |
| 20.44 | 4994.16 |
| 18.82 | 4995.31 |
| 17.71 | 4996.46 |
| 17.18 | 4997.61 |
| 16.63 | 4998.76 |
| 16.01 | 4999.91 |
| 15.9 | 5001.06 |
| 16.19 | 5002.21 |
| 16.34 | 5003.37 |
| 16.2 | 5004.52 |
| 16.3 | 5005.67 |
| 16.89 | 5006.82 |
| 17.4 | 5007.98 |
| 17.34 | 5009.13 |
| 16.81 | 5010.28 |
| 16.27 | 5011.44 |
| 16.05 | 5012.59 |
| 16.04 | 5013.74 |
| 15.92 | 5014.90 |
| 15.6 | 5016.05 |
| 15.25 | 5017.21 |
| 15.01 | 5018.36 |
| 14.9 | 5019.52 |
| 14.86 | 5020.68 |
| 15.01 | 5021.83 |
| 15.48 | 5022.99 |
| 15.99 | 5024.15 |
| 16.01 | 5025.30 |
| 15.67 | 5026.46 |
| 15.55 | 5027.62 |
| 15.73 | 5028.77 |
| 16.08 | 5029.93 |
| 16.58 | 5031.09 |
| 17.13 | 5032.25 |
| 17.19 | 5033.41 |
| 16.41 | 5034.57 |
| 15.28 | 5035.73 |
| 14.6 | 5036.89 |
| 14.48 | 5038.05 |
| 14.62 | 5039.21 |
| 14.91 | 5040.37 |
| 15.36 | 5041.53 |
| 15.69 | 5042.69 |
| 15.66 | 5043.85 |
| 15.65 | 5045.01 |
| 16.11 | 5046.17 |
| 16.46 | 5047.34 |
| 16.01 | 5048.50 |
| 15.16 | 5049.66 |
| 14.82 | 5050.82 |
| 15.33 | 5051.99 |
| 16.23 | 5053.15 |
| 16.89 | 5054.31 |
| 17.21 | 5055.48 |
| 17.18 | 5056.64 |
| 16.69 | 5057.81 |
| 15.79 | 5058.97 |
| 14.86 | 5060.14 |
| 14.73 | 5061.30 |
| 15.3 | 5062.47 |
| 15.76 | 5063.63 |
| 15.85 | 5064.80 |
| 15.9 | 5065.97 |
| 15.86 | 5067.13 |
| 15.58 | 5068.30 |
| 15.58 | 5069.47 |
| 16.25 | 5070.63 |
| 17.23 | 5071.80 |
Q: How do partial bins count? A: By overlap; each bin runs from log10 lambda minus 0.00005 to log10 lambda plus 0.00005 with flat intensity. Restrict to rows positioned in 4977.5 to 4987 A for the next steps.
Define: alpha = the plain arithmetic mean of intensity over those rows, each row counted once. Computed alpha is 17.2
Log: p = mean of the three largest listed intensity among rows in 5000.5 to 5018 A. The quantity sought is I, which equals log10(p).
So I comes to 1.24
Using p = 17.2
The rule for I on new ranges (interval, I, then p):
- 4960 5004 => 1.31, 20.5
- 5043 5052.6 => 1.21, 16.2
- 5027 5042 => 1.23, 17.0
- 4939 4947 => 1.26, 18.2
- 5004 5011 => 1.24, 17.2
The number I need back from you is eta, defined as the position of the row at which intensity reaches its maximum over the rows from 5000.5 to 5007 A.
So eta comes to 5006.82 A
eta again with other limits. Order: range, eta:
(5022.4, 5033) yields 5032.25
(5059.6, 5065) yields 5064.80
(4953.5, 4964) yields 4956.35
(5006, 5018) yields 5007.98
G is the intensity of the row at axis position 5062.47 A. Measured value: 15.3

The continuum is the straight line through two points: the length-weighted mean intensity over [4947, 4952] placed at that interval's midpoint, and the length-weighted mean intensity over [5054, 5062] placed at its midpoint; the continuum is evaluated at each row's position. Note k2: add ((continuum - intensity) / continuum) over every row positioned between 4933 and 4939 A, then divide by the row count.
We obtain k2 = -0.255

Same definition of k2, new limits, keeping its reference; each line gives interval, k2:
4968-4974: -0.143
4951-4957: -0.094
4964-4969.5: -0.156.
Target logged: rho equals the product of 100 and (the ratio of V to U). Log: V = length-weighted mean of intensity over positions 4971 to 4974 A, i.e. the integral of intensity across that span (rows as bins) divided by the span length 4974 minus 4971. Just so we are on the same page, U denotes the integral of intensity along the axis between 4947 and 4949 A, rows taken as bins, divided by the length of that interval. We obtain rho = 116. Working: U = 15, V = 17.7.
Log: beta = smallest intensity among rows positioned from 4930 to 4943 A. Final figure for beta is 16.97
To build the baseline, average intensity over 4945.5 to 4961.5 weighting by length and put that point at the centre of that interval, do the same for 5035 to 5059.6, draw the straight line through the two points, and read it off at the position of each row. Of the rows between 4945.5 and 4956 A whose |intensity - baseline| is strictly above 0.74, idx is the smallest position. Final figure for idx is 4946.09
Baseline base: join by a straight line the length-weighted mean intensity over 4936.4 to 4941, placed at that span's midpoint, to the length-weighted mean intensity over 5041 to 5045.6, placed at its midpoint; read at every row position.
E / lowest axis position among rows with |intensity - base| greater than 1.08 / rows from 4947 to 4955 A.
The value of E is 4947.23 A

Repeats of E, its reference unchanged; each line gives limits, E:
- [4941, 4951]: 4947.23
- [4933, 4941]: 4933.58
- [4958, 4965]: 4959.78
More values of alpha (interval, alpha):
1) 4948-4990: 17.0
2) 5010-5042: 15.7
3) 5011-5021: 15.5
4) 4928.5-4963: 17.3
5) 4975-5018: 17.1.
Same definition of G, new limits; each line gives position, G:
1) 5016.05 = 15.6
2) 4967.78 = 17.92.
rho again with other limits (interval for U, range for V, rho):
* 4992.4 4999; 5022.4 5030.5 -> 84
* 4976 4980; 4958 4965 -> 93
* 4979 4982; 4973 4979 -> 106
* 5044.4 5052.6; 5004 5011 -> 107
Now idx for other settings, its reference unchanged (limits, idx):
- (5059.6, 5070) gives 5060.14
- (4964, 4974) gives 4964.35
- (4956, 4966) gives 4956.35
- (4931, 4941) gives 4931.31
